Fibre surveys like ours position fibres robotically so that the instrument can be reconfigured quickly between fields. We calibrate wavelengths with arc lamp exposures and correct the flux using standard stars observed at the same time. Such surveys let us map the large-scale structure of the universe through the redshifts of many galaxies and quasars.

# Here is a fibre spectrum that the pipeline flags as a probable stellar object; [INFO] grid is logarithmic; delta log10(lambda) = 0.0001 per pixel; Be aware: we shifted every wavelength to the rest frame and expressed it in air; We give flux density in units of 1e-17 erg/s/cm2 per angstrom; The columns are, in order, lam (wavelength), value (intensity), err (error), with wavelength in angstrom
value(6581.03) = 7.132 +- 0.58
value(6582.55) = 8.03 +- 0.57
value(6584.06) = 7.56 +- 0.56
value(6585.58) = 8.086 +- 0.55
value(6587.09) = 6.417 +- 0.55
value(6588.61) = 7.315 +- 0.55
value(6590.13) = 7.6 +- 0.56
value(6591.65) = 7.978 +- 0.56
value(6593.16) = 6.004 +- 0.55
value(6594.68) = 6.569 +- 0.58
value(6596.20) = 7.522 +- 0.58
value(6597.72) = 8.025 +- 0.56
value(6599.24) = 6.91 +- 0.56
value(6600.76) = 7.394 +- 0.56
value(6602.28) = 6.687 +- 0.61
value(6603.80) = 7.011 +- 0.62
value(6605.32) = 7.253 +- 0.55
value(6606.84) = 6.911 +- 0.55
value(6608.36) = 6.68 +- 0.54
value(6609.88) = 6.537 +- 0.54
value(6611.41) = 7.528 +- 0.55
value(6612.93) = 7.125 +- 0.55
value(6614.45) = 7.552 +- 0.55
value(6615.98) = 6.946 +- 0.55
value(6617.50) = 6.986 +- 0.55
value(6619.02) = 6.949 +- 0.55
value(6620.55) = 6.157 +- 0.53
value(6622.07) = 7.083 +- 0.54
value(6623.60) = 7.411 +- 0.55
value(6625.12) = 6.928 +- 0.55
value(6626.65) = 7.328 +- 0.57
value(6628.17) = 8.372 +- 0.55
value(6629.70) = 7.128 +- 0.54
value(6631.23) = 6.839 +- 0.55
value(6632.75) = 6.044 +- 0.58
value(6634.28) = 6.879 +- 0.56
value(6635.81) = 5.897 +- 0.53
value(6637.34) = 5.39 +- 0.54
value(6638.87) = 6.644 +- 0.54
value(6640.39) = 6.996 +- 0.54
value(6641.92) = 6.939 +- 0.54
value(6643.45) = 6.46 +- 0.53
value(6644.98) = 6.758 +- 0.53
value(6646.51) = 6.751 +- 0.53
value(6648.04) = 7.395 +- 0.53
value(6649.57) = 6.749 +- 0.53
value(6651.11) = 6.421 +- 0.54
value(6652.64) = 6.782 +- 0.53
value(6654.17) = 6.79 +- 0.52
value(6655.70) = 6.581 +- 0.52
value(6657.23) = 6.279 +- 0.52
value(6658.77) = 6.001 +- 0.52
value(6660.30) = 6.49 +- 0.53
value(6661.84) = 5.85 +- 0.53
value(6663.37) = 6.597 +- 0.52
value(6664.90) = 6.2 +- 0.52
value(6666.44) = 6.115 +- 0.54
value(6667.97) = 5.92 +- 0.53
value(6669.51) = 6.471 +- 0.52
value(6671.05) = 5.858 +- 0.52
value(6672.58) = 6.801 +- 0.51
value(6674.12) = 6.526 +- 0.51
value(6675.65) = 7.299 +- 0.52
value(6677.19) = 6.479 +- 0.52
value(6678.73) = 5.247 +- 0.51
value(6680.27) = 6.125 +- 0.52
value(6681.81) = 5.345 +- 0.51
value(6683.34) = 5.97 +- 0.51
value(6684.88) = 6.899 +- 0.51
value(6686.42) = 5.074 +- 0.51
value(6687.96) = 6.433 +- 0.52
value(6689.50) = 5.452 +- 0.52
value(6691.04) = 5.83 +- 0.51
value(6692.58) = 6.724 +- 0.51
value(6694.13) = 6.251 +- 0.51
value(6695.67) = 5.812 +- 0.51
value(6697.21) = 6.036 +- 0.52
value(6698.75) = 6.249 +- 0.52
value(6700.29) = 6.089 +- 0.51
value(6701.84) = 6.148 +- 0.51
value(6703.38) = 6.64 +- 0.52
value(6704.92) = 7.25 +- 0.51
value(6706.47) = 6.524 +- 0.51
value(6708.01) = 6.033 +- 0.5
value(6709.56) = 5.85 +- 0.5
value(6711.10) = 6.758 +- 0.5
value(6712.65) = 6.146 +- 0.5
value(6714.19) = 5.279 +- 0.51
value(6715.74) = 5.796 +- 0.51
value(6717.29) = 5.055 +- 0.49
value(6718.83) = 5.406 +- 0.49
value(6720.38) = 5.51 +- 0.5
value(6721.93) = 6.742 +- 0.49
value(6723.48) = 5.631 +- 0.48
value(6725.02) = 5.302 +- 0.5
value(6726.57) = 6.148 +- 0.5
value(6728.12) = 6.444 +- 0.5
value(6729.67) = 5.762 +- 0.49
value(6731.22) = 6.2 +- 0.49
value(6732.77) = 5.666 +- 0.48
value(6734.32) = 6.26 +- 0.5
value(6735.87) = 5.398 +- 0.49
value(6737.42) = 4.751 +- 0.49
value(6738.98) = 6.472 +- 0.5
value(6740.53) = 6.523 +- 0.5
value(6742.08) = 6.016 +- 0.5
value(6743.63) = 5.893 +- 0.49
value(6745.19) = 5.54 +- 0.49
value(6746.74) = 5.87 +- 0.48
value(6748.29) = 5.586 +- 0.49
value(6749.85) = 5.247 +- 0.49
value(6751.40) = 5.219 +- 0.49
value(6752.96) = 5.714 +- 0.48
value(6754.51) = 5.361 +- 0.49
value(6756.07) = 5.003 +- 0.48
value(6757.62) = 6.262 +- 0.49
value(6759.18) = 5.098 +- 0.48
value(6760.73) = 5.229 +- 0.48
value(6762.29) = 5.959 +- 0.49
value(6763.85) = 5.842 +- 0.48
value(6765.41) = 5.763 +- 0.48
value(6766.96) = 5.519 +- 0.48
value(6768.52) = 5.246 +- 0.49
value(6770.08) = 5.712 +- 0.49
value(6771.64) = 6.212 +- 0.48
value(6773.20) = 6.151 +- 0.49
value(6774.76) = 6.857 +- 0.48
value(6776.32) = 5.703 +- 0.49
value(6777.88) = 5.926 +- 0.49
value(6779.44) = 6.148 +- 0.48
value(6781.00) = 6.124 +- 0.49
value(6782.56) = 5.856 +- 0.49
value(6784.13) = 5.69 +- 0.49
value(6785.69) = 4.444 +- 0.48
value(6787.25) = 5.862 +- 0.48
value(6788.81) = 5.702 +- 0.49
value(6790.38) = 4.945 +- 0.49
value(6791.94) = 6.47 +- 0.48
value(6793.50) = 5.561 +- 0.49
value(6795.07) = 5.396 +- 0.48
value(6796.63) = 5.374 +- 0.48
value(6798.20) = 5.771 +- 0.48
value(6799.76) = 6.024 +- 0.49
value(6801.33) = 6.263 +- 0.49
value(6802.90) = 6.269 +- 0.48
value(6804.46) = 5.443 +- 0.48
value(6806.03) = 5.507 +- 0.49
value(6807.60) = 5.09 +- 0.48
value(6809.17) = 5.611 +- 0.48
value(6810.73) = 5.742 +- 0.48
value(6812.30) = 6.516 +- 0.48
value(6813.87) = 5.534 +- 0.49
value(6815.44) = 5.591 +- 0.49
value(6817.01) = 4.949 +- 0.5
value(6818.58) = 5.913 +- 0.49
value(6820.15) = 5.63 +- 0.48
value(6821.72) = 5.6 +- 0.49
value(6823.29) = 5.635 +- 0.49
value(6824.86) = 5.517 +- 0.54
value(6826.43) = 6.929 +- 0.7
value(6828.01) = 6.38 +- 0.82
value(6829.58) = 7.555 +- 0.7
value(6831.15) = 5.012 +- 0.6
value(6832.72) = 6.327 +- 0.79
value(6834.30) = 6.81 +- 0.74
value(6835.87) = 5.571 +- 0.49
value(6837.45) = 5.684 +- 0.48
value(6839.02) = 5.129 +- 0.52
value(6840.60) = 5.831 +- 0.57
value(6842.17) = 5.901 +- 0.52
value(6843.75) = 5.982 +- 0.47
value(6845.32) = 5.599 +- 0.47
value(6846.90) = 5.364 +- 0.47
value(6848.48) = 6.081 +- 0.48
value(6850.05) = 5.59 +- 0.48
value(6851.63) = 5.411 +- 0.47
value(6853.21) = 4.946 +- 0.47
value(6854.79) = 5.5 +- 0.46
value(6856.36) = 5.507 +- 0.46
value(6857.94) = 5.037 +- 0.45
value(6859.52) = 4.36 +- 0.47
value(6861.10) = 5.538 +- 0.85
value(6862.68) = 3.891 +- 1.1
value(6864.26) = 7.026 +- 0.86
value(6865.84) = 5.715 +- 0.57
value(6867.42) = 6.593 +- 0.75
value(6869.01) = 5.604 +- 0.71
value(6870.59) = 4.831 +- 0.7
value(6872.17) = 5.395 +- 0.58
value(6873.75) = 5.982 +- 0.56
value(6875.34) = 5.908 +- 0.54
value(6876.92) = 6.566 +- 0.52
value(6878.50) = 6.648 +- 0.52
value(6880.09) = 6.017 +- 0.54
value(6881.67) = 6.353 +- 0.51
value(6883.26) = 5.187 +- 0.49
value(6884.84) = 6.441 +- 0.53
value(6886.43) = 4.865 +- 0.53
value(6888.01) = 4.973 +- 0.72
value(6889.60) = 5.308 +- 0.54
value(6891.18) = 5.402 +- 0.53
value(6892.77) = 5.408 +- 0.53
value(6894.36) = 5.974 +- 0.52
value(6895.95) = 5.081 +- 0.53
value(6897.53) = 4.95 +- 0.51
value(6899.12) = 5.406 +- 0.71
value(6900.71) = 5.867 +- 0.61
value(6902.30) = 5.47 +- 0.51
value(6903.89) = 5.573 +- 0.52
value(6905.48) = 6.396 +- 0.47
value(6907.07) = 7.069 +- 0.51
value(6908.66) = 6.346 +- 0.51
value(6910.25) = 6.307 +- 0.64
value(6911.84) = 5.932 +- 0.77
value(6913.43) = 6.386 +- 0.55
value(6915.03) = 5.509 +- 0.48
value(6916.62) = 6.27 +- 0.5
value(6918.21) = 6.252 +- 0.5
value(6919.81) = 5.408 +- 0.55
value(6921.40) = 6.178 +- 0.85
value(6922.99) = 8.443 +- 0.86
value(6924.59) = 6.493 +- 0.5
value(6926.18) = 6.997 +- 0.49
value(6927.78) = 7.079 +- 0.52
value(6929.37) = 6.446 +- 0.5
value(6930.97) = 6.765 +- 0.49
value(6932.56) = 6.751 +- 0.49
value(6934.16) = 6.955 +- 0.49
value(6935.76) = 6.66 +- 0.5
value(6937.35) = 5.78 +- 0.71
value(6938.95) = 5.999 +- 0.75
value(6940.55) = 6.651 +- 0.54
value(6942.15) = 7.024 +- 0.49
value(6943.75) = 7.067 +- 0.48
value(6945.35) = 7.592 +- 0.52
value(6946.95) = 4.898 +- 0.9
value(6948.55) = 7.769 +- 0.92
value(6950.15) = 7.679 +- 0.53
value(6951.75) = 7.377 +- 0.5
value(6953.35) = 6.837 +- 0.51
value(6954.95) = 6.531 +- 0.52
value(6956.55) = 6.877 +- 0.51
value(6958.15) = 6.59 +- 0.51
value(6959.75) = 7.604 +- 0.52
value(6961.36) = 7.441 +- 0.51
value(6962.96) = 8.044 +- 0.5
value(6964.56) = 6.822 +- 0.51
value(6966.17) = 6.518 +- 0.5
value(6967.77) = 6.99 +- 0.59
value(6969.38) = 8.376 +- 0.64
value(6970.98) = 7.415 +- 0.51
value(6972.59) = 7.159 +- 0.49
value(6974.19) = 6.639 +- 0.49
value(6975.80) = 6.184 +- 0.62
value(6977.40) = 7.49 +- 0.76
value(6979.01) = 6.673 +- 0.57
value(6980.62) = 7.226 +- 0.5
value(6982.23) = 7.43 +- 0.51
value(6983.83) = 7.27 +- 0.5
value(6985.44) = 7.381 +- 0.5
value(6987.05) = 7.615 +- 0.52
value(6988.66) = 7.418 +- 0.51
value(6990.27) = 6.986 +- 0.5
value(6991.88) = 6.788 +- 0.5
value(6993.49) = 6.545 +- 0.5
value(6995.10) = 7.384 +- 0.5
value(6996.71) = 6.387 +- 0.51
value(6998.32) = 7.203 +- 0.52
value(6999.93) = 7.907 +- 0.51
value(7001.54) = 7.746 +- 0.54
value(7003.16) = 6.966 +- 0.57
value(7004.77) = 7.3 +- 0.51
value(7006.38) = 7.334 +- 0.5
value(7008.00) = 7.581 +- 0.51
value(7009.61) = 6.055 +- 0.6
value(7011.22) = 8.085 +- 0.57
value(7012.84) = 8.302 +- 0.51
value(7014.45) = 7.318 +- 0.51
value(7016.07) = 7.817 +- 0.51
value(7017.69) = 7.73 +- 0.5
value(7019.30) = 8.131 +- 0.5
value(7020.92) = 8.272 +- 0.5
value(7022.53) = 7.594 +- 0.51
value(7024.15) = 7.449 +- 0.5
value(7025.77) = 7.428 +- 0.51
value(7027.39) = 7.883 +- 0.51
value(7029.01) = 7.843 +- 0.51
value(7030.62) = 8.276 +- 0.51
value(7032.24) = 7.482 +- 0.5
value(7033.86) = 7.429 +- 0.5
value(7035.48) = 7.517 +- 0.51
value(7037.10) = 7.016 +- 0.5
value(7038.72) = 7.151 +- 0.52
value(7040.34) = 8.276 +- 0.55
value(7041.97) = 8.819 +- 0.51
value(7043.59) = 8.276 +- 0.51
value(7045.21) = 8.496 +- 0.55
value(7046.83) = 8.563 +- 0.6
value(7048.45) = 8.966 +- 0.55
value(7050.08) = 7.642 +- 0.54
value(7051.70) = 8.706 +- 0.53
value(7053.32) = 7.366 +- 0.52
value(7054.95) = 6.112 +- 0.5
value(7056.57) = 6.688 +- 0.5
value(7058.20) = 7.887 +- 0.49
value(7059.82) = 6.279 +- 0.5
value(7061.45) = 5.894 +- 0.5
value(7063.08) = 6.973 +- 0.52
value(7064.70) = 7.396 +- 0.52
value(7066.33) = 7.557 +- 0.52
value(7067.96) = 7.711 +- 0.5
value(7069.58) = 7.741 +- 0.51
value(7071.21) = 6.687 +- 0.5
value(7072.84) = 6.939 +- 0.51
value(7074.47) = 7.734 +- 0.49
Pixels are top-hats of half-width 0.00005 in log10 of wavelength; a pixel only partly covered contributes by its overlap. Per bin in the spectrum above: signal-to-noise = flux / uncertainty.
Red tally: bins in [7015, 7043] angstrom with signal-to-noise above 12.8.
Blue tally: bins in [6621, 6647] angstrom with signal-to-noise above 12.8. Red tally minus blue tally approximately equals 10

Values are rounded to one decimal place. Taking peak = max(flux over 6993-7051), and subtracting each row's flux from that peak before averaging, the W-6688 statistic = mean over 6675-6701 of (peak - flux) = 2.9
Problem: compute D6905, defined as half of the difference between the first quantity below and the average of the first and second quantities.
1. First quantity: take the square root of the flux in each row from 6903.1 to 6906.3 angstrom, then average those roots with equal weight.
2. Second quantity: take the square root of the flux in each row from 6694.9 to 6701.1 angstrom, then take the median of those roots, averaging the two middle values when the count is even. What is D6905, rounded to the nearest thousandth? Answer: -0.004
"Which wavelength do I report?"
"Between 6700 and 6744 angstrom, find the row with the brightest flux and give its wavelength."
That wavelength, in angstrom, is 6704.92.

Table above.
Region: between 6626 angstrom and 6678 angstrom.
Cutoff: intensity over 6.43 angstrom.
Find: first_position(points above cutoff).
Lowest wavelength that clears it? 6626.65 angstrom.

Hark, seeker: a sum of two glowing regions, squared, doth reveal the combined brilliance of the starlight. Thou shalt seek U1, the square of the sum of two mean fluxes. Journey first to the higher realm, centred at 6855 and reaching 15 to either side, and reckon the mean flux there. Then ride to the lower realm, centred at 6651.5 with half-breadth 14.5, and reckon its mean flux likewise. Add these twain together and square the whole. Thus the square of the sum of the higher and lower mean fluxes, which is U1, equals 146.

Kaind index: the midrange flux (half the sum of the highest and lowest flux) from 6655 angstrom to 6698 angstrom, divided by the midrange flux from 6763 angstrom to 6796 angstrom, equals 1.09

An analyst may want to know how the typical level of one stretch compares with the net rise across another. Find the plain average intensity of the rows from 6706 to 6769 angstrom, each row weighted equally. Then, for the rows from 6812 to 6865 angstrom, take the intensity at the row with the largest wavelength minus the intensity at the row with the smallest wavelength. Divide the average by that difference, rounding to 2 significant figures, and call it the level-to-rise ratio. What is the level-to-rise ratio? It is 11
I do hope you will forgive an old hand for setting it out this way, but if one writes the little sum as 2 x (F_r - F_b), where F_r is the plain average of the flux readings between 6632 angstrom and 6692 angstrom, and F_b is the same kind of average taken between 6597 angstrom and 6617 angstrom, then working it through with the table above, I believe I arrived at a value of -1.6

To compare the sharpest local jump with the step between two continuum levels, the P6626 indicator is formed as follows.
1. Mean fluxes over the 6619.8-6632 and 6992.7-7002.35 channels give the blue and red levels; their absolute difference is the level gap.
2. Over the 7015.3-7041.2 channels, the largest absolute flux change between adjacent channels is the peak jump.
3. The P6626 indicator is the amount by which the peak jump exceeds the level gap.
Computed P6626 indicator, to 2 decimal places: 1.09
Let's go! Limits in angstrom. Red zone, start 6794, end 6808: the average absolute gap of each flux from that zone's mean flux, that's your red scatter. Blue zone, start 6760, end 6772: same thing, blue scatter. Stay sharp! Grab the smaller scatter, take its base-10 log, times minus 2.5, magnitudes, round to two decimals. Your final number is 1.44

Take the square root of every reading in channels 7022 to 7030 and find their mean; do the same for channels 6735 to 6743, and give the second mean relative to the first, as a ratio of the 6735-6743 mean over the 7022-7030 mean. 0.872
